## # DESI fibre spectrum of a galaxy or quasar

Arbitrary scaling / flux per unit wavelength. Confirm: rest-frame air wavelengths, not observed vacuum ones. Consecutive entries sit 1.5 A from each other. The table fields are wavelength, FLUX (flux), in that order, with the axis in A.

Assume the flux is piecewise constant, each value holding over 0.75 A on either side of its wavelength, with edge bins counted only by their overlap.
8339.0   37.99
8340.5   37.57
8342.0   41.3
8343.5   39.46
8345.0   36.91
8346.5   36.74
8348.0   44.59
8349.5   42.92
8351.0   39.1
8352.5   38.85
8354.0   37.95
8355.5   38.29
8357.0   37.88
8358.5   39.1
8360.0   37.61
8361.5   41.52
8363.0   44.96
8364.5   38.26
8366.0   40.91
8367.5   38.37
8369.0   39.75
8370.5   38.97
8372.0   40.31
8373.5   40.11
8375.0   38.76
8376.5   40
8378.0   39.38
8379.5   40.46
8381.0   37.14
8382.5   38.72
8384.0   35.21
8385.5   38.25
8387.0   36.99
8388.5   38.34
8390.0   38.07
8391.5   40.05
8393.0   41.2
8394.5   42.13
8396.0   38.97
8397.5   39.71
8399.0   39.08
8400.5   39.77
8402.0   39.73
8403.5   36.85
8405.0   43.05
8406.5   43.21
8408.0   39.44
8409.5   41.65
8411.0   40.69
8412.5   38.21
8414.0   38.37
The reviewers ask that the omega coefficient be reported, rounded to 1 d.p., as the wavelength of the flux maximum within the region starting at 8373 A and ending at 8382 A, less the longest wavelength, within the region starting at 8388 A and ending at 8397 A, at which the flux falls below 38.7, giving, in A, -10.5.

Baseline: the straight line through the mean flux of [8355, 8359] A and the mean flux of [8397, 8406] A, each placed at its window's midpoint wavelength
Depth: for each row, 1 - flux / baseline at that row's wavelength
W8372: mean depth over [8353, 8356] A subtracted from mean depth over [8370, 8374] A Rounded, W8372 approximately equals -0.03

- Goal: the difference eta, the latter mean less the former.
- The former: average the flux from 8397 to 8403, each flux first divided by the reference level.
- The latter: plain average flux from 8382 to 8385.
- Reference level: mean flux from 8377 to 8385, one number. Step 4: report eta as 35.9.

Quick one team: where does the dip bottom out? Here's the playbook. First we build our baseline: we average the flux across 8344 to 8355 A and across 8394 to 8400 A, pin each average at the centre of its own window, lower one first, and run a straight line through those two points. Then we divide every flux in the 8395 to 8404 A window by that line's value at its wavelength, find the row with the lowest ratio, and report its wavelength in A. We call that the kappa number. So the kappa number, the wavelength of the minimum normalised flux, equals 8403.5 A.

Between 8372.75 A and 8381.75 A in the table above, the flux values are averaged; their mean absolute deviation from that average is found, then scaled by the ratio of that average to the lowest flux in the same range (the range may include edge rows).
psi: 1.0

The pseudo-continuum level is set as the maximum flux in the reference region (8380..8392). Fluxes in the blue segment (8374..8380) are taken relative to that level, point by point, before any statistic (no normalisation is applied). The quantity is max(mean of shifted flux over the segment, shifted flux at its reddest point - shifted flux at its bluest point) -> 1.7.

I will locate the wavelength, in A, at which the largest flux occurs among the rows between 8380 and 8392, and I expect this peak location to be 8391.5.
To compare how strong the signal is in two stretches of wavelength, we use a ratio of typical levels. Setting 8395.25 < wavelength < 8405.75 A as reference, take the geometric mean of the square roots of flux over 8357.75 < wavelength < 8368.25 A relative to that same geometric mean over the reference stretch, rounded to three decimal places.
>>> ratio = 1.006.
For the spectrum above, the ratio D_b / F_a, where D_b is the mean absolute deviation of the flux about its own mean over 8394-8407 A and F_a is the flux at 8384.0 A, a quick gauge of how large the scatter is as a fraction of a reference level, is 0.048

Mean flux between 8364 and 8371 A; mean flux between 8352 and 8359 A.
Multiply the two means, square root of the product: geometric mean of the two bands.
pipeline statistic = 38.8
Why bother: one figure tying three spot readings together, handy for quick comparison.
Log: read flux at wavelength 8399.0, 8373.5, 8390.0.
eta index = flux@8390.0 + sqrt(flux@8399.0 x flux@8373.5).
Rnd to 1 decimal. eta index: 77.7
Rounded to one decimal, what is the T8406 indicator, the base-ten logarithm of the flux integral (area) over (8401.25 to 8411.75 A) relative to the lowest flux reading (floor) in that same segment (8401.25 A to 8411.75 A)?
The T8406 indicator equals 1.1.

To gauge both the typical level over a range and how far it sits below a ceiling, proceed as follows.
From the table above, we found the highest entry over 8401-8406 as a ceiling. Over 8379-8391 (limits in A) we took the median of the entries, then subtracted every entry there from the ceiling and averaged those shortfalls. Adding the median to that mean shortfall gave 43.3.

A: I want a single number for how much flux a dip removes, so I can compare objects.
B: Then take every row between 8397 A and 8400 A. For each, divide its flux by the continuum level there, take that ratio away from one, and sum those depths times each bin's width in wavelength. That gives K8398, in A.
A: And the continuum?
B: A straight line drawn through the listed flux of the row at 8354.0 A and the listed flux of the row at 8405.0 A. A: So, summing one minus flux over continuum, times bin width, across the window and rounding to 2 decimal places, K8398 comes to 0.21 A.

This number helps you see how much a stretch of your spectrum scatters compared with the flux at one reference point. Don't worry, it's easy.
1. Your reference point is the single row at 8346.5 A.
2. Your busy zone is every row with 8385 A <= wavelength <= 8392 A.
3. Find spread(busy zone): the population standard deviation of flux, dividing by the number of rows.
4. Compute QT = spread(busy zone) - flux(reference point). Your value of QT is -35.8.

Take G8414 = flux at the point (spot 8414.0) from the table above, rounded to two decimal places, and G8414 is 38.37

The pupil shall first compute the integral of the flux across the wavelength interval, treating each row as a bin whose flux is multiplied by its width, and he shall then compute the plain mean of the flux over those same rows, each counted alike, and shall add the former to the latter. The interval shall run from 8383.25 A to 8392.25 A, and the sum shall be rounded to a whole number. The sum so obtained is 378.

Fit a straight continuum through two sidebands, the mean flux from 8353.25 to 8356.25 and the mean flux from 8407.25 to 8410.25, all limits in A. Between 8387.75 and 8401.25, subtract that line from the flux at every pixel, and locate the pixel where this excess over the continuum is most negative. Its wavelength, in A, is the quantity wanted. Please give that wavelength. 8390.0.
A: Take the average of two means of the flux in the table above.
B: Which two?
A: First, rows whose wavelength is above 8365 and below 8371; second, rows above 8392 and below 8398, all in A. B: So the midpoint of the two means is 40.0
